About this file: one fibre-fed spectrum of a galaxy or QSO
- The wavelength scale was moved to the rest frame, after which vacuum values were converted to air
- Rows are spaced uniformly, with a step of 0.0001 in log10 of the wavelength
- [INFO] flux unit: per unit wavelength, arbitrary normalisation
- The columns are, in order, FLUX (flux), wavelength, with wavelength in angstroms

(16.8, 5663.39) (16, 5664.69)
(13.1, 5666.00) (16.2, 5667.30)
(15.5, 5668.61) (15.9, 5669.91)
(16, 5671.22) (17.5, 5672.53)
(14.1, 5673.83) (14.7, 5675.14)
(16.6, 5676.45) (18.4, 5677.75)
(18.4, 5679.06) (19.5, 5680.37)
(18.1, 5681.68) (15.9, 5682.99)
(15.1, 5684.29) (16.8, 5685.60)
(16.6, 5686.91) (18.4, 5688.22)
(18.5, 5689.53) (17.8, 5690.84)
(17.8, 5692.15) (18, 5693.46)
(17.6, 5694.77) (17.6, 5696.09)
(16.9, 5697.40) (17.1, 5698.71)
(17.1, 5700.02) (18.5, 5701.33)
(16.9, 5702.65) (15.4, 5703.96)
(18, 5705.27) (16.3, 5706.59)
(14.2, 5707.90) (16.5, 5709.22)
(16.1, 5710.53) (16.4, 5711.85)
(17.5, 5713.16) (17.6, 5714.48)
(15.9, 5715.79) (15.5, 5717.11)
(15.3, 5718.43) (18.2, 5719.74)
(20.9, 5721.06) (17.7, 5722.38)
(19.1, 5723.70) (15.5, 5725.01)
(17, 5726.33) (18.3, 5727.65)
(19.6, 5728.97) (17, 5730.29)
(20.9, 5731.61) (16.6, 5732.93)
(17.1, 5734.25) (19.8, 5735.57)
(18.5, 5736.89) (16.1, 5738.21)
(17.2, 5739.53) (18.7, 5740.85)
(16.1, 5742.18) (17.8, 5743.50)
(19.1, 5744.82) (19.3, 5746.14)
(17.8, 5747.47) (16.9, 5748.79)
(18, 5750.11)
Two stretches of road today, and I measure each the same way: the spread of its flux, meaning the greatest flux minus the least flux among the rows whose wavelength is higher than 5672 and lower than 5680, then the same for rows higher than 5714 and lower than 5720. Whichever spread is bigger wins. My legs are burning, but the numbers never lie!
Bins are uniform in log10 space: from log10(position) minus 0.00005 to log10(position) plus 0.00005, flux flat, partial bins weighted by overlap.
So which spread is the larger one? 4.30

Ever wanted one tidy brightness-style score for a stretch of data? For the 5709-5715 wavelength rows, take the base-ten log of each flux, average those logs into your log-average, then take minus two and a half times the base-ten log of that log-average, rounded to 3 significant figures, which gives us -0.221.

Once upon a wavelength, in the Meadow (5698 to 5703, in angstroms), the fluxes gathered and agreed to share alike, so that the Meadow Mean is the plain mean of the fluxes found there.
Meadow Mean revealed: 17.4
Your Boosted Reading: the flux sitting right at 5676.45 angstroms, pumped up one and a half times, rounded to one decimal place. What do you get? 24.9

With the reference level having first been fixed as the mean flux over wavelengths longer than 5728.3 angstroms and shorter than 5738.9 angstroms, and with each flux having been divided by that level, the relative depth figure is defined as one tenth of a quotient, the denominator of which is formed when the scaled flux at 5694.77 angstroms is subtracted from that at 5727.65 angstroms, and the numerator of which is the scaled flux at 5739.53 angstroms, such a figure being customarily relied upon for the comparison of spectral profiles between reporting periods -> 2.5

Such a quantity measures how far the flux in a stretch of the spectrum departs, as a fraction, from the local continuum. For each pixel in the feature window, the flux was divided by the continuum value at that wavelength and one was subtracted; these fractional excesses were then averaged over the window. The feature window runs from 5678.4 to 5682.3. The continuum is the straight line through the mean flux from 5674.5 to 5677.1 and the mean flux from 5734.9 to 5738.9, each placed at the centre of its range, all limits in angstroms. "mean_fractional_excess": 0.18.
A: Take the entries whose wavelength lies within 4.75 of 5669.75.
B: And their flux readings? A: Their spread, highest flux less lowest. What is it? 4.4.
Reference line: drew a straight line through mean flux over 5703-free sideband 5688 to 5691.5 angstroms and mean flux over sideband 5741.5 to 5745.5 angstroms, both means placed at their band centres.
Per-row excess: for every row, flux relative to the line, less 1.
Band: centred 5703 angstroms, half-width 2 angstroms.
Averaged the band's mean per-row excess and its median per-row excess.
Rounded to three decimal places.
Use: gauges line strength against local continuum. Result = -0.065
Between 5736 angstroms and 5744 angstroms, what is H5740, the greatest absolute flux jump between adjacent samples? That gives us 2.6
